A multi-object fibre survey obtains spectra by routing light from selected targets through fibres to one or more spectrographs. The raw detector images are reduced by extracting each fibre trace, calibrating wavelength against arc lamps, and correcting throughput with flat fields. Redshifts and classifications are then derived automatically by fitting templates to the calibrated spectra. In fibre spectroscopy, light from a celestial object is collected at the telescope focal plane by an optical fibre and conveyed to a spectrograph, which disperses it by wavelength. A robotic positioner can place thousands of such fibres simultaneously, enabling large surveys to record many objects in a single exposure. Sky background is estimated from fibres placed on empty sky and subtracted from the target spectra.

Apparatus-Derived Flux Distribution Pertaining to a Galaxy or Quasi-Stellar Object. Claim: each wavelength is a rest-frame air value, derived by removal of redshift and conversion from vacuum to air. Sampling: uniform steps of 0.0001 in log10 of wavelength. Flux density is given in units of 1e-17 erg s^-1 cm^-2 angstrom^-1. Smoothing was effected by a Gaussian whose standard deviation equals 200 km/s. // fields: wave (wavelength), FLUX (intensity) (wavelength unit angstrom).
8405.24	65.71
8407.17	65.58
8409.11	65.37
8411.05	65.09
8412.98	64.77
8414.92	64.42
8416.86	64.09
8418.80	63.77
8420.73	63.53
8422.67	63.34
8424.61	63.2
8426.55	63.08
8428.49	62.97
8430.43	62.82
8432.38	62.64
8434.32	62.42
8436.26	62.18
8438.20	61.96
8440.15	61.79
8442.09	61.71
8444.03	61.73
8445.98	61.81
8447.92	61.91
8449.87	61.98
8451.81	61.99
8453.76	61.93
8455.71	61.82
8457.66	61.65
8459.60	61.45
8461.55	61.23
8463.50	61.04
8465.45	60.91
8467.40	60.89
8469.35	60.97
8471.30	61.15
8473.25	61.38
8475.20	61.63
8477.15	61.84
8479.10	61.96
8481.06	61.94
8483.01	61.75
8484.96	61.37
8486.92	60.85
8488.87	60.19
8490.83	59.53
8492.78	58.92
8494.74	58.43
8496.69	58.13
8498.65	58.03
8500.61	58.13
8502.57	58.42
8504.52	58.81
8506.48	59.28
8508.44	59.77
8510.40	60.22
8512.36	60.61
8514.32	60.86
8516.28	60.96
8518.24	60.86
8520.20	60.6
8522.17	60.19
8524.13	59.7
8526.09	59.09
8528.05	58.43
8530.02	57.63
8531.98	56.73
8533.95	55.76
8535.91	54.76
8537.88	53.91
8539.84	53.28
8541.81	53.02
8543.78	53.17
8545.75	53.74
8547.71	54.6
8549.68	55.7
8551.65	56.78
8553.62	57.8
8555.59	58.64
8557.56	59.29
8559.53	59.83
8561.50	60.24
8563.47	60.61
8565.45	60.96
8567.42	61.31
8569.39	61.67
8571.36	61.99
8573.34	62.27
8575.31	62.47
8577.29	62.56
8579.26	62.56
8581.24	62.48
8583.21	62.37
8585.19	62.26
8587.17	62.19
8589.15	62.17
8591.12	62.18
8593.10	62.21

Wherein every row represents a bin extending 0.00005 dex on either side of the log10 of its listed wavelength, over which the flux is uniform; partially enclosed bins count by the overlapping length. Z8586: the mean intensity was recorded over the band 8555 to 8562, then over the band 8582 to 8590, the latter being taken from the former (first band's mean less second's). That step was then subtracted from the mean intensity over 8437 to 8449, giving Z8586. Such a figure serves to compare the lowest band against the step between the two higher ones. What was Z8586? 65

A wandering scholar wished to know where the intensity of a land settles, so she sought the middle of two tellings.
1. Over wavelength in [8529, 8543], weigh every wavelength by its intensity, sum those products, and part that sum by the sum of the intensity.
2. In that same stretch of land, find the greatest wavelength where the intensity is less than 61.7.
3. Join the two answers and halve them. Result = 8538.8 angstrom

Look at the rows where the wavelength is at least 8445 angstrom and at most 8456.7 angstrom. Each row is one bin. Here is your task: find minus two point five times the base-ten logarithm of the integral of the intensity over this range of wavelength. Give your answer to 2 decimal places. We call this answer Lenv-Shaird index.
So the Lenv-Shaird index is -7.15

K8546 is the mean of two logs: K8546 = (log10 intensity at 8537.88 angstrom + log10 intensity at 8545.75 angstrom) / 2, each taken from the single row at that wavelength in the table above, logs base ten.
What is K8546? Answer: 1.731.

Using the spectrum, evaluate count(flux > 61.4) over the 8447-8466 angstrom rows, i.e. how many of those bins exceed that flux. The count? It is 7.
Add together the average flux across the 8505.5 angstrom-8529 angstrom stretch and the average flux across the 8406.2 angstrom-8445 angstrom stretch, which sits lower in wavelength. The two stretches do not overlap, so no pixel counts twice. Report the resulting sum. 123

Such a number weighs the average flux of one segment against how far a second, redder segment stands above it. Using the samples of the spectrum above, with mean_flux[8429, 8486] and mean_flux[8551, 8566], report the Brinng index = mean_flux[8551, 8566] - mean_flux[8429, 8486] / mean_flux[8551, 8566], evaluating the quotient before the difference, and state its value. 58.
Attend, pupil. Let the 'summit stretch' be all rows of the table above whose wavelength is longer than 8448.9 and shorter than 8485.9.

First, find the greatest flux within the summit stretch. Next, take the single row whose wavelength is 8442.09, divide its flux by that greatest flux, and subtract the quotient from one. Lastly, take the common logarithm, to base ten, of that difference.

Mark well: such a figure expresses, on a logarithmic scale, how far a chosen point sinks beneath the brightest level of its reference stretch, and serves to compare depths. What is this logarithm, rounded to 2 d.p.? -2.35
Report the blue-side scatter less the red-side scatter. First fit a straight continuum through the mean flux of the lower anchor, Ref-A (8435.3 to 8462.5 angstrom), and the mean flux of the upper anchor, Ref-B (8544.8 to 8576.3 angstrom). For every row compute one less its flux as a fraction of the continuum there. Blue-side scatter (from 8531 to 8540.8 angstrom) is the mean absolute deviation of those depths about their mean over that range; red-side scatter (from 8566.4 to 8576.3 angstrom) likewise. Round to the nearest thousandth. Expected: 0.010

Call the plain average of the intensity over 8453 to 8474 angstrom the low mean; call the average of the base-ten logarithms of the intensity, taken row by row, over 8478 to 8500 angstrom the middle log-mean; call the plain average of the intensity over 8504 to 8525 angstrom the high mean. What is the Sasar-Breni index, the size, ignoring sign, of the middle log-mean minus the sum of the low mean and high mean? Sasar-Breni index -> 120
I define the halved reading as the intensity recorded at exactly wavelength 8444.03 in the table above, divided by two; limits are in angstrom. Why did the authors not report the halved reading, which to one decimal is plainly 30.9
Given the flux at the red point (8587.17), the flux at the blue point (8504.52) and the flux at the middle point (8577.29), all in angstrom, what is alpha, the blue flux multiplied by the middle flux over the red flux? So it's 59.2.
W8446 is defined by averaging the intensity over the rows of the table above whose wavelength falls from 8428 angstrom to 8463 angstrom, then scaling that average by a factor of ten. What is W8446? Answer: 620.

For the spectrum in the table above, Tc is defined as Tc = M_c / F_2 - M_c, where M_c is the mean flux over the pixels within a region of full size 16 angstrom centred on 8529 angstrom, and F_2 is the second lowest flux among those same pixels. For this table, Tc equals -56.7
